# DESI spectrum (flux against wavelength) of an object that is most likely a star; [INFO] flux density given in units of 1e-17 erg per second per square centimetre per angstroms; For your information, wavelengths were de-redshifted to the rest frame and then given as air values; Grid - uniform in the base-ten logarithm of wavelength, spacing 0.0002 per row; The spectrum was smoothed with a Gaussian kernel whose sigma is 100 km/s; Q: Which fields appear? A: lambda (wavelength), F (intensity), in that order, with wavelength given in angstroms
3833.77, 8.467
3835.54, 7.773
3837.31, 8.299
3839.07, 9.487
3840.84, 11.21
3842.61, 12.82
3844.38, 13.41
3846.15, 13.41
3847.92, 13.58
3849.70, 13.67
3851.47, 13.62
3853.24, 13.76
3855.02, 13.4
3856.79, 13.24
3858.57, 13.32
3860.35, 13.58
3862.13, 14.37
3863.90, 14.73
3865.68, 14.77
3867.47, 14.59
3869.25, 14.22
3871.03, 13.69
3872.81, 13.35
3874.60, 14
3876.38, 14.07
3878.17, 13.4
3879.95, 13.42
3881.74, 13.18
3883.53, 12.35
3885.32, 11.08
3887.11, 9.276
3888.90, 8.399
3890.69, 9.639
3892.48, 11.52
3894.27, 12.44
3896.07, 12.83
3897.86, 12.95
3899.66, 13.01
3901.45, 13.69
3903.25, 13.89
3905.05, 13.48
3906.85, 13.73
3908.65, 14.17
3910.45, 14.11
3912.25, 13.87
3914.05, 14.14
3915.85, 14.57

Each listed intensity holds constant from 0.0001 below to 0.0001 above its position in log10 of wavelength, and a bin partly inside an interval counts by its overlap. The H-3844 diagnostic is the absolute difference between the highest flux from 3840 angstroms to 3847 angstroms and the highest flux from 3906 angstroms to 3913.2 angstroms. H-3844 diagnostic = 0.76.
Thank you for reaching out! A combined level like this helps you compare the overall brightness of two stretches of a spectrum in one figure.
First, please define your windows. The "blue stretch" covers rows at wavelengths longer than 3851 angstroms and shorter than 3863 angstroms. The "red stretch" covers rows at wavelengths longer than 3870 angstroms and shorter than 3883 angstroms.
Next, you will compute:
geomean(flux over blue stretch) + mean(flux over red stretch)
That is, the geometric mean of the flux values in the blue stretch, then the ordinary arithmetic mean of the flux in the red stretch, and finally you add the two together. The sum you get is 27.2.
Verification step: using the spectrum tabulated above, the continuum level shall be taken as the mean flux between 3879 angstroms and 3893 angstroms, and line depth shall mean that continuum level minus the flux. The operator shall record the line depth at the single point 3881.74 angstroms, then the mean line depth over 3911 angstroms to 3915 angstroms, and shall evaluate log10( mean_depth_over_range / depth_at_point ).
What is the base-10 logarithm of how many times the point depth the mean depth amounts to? 0.15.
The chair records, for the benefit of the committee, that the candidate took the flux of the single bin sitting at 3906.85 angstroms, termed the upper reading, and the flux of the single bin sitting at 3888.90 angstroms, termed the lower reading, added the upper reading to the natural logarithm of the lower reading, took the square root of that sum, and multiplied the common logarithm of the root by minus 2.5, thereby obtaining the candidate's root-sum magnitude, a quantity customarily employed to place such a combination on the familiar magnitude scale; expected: -1.50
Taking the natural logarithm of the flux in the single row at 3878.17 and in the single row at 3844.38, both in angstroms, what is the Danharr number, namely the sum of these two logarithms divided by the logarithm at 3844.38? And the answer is 2.000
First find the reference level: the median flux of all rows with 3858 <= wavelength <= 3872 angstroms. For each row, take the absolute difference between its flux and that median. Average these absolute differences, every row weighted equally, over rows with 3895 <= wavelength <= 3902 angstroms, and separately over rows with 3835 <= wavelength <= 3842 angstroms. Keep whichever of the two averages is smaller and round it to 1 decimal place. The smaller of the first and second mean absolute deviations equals 1.2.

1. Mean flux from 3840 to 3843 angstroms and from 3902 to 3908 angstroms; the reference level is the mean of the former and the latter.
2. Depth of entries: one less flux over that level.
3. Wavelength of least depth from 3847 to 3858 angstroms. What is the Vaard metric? 3853.24 angstroms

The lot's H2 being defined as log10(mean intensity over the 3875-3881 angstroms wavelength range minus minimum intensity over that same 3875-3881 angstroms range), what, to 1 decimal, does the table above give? -0.6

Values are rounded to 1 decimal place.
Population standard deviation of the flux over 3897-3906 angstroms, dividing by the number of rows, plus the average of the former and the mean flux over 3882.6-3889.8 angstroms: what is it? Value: 5.7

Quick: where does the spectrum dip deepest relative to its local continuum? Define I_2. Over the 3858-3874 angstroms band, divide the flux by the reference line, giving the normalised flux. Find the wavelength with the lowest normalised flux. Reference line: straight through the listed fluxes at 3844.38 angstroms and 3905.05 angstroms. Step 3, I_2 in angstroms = 3858.57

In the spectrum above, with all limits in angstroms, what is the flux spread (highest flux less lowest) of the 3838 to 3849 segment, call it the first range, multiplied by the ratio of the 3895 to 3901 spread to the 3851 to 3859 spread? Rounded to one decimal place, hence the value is 1.4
